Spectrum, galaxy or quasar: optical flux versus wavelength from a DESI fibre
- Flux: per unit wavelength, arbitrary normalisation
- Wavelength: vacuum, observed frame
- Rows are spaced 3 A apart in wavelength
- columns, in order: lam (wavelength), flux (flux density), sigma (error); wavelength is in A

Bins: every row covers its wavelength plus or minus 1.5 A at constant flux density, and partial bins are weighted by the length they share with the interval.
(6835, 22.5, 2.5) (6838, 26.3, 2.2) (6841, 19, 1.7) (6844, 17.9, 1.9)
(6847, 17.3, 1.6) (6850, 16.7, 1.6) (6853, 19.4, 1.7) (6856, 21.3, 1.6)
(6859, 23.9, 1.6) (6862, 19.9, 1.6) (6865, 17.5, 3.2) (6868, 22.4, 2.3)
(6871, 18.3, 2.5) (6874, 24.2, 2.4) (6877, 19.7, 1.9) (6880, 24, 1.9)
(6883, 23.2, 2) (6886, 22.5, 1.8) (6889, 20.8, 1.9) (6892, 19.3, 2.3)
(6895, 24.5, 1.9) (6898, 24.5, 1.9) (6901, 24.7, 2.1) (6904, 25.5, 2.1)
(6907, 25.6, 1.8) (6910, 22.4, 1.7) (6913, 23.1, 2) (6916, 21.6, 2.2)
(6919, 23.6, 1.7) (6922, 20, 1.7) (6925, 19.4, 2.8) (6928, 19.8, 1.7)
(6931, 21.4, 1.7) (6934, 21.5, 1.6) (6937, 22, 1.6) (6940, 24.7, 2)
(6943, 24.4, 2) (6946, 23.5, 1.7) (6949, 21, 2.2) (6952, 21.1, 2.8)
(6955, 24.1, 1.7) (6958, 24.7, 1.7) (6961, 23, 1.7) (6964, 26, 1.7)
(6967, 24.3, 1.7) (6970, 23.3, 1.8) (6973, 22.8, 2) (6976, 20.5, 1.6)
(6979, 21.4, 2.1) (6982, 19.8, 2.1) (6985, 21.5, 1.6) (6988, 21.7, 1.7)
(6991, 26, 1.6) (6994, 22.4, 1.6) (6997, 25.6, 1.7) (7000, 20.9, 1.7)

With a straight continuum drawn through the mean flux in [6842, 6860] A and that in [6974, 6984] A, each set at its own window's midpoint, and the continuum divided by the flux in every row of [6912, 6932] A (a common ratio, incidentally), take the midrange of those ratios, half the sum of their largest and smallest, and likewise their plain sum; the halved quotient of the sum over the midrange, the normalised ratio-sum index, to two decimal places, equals 3.52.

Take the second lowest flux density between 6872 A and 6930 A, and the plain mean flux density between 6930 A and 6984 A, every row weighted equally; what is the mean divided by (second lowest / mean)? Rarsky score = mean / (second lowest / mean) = 26.68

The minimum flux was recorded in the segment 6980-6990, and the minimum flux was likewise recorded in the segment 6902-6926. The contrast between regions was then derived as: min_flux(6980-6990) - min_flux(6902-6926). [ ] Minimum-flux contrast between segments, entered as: 0.40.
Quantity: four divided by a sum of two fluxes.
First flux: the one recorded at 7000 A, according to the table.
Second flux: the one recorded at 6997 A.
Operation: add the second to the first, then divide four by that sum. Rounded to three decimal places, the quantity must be 0.086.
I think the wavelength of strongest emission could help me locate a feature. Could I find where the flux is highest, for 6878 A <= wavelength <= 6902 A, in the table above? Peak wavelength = 6901 A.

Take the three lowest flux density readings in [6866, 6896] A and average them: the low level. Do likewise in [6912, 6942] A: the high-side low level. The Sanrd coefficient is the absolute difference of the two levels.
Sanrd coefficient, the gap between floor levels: 0.6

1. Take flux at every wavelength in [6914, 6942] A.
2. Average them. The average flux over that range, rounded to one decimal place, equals 21.6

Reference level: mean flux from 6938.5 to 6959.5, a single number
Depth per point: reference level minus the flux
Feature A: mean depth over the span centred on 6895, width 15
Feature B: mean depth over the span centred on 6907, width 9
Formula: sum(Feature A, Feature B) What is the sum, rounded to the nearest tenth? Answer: -0.5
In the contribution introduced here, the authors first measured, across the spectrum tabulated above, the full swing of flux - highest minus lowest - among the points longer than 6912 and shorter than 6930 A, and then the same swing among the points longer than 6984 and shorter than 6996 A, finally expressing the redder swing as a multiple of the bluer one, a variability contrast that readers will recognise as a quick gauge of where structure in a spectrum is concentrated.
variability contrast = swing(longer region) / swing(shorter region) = 1.07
